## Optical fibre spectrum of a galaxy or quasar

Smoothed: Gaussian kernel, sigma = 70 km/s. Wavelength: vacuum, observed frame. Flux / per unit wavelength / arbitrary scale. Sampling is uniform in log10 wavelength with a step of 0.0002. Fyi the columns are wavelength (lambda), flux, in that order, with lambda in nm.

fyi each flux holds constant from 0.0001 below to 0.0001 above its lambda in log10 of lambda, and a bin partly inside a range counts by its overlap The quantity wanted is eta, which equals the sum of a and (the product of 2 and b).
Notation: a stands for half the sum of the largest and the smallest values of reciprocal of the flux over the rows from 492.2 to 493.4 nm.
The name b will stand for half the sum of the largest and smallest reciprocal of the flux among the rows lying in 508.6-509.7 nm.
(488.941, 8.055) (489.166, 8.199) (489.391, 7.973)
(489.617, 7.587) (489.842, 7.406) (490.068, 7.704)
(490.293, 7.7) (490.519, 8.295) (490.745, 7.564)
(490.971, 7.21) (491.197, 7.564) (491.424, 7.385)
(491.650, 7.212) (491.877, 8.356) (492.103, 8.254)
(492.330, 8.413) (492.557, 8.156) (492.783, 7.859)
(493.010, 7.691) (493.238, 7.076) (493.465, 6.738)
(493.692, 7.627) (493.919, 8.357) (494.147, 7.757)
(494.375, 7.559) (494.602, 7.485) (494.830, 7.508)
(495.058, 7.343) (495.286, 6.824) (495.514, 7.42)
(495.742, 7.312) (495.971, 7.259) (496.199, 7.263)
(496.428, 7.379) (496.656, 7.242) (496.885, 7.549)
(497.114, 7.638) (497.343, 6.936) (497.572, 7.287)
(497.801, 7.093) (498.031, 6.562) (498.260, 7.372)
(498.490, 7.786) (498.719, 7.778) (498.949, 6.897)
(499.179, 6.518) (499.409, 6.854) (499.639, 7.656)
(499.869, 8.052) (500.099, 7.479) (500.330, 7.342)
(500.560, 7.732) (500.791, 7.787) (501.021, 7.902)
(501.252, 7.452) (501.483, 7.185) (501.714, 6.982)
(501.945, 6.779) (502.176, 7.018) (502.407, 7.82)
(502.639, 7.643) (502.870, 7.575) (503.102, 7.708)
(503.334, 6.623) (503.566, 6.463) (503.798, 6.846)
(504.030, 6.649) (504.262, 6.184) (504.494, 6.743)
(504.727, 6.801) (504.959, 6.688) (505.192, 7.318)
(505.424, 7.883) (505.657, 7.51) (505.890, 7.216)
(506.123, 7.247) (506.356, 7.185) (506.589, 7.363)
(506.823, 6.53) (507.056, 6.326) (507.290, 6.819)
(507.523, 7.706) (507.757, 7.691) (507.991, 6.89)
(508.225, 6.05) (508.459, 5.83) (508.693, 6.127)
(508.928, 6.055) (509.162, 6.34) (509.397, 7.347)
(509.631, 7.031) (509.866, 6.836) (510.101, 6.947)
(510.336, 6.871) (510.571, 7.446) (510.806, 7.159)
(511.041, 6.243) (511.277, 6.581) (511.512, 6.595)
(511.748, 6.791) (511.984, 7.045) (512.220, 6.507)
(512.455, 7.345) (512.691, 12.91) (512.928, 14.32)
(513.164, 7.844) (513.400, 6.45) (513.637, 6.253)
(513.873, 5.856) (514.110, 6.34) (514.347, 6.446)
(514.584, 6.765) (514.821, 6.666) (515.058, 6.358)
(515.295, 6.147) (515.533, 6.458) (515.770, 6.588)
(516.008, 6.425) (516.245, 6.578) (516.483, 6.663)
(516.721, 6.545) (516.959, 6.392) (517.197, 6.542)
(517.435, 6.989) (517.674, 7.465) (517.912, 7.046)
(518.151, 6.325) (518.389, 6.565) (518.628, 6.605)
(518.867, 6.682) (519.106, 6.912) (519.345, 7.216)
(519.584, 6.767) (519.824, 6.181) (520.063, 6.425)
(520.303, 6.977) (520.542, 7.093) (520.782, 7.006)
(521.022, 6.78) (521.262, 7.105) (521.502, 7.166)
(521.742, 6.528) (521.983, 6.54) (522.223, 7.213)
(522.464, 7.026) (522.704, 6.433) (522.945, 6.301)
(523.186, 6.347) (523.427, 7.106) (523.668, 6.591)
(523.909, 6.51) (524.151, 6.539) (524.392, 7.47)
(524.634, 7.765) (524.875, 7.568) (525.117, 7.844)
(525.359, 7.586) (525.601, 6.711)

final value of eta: 0.43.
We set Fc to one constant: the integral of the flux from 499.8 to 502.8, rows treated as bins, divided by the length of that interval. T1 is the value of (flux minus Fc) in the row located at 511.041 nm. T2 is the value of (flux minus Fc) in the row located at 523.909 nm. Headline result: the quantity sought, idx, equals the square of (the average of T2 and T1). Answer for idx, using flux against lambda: 1.19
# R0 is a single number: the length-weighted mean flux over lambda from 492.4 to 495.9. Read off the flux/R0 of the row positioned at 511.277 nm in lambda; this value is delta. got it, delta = 0.87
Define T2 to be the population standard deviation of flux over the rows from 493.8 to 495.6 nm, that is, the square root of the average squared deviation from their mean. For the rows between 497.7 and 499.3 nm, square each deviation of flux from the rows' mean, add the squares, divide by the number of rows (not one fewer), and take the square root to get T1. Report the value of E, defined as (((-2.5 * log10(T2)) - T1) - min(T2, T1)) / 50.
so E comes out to 0.002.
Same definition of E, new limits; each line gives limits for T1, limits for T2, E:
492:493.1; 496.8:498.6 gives 0.011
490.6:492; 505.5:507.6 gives 0.003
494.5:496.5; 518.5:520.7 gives 0.018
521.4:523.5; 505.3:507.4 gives 0.003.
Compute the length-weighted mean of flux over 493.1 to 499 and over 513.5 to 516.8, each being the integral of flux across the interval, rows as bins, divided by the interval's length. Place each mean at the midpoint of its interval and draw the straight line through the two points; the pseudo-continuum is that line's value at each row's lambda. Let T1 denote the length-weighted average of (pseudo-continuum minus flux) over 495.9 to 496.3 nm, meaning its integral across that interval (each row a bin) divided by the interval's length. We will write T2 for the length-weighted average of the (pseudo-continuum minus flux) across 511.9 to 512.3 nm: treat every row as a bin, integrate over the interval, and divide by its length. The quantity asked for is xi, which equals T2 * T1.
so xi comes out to -0.02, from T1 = 0.1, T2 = -0.20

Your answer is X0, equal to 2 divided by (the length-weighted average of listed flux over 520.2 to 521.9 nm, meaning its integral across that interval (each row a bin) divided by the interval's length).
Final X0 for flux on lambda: 0.288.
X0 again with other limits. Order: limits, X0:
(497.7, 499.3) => 0.280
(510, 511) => 0.284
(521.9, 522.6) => 0.288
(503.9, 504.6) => 0.306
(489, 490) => 0.256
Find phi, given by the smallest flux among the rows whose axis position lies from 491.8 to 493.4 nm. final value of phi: 7.076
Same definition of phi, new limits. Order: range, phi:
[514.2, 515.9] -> 6.147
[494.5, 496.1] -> 6.824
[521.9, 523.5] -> 6.301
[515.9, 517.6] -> 6.392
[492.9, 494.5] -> 6.738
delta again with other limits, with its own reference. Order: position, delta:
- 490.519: 1.10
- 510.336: 0.91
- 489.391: 1.06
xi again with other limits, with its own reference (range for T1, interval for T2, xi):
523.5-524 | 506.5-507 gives 0.01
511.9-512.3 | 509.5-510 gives 0.05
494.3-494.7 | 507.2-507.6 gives 0.04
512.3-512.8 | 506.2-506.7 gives 1.36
